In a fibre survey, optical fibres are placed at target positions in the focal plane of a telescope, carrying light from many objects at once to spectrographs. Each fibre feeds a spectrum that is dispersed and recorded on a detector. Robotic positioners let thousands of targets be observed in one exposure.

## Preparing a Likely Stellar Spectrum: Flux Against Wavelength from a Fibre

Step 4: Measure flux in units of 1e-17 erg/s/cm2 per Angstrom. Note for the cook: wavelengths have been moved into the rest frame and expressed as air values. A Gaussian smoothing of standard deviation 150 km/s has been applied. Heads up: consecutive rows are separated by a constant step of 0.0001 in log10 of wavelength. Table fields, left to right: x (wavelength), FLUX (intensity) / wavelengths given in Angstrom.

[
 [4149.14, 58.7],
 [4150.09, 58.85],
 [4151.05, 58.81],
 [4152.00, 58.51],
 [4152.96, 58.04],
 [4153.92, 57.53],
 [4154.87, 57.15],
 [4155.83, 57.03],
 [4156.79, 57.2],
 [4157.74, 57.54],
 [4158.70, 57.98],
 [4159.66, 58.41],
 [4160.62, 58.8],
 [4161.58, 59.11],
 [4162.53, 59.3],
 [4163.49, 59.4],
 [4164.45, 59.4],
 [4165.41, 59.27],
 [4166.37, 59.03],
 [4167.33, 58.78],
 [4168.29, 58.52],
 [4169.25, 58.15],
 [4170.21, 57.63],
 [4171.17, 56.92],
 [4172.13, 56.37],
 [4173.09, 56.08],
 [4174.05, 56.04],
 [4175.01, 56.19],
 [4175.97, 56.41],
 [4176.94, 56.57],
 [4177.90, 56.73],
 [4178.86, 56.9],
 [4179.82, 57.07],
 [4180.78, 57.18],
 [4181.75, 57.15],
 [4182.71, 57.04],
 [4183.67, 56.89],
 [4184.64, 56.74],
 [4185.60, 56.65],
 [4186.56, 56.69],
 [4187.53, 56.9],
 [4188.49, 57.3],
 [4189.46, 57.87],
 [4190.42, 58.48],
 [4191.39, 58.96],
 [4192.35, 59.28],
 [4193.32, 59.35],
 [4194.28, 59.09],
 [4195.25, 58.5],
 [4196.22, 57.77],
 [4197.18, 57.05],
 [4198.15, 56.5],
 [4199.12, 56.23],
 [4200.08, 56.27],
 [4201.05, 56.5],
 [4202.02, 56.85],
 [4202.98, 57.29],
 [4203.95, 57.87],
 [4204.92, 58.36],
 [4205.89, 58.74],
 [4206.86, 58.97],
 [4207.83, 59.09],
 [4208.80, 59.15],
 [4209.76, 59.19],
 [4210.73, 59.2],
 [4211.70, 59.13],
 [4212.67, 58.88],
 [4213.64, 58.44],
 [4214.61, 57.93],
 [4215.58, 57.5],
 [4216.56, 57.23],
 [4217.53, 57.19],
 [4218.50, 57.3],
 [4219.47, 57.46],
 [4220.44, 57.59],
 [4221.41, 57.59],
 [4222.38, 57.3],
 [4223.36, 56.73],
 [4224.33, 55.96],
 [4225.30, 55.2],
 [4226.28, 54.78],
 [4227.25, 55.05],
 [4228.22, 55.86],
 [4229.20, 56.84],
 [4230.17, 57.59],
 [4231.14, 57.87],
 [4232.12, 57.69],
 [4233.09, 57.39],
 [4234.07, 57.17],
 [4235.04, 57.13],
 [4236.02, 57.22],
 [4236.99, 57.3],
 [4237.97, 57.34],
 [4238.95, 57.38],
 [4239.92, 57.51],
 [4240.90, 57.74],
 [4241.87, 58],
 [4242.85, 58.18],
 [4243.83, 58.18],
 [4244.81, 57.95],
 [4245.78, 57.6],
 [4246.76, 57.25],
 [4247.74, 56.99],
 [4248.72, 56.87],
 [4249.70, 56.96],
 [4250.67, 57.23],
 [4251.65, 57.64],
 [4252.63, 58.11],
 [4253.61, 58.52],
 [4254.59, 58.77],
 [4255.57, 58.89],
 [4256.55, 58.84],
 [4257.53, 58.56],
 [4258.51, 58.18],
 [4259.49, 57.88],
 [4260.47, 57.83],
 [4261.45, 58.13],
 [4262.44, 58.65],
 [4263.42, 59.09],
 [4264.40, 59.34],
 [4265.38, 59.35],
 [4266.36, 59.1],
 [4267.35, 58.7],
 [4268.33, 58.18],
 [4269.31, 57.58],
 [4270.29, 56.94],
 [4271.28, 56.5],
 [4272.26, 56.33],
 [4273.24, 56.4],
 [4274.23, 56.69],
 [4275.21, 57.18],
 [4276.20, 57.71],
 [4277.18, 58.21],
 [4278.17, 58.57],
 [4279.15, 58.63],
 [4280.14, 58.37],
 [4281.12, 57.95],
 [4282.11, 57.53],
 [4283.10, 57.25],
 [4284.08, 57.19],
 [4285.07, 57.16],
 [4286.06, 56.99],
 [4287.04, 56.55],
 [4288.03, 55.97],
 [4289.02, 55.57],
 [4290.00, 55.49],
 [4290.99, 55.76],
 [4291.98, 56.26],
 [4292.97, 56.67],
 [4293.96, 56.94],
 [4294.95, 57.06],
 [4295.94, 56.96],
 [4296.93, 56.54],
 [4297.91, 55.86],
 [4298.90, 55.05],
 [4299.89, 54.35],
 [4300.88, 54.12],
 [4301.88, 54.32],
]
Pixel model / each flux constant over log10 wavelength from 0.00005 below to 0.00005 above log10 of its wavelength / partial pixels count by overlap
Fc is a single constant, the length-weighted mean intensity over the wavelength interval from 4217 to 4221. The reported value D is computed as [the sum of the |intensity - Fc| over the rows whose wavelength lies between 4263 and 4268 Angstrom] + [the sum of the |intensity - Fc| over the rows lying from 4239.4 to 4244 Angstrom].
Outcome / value 10.3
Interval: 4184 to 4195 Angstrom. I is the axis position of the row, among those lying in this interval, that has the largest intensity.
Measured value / 4193.32 Angstrom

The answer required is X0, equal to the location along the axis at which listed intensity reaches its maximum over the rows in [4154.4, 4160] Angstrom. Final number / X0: 4159.66 Angstrom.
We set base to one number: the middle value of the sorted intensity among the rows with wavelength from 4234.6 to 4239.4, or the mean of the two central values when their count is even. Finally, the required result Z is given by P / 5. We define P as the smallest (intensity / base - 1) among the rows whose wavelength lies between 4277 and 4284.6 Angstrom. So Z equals -0.0004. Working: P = -0.002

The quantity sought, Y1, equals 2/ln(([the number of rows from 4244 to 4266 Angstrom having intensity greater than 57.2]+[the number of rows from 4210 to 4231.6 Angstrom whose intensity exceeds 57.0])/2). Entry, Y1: 0.706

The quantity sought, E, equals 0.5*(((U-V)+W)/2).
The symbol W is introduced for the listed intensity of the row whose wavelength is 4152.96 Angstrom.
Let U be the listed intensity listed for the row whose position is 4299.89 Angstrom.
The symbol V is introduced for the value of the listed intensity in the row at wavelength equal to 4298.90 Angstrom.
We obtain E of 14.3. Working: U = 54.35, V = 55.05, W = 58.04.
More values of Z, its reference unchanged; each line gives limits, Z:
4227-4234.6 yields -0.0079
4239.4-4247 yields -0.0002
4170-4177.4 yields -0.0044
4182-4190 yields -0.0023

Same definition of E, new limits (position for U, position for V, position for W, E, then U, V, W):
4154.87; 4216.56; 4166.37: 14.7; 57.15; 57.23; 59.03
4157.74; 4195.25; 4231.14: 14.2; 57.54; 58.5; 57.87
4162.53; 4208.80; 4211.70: 14.8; 59.3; 59.15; 59.13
